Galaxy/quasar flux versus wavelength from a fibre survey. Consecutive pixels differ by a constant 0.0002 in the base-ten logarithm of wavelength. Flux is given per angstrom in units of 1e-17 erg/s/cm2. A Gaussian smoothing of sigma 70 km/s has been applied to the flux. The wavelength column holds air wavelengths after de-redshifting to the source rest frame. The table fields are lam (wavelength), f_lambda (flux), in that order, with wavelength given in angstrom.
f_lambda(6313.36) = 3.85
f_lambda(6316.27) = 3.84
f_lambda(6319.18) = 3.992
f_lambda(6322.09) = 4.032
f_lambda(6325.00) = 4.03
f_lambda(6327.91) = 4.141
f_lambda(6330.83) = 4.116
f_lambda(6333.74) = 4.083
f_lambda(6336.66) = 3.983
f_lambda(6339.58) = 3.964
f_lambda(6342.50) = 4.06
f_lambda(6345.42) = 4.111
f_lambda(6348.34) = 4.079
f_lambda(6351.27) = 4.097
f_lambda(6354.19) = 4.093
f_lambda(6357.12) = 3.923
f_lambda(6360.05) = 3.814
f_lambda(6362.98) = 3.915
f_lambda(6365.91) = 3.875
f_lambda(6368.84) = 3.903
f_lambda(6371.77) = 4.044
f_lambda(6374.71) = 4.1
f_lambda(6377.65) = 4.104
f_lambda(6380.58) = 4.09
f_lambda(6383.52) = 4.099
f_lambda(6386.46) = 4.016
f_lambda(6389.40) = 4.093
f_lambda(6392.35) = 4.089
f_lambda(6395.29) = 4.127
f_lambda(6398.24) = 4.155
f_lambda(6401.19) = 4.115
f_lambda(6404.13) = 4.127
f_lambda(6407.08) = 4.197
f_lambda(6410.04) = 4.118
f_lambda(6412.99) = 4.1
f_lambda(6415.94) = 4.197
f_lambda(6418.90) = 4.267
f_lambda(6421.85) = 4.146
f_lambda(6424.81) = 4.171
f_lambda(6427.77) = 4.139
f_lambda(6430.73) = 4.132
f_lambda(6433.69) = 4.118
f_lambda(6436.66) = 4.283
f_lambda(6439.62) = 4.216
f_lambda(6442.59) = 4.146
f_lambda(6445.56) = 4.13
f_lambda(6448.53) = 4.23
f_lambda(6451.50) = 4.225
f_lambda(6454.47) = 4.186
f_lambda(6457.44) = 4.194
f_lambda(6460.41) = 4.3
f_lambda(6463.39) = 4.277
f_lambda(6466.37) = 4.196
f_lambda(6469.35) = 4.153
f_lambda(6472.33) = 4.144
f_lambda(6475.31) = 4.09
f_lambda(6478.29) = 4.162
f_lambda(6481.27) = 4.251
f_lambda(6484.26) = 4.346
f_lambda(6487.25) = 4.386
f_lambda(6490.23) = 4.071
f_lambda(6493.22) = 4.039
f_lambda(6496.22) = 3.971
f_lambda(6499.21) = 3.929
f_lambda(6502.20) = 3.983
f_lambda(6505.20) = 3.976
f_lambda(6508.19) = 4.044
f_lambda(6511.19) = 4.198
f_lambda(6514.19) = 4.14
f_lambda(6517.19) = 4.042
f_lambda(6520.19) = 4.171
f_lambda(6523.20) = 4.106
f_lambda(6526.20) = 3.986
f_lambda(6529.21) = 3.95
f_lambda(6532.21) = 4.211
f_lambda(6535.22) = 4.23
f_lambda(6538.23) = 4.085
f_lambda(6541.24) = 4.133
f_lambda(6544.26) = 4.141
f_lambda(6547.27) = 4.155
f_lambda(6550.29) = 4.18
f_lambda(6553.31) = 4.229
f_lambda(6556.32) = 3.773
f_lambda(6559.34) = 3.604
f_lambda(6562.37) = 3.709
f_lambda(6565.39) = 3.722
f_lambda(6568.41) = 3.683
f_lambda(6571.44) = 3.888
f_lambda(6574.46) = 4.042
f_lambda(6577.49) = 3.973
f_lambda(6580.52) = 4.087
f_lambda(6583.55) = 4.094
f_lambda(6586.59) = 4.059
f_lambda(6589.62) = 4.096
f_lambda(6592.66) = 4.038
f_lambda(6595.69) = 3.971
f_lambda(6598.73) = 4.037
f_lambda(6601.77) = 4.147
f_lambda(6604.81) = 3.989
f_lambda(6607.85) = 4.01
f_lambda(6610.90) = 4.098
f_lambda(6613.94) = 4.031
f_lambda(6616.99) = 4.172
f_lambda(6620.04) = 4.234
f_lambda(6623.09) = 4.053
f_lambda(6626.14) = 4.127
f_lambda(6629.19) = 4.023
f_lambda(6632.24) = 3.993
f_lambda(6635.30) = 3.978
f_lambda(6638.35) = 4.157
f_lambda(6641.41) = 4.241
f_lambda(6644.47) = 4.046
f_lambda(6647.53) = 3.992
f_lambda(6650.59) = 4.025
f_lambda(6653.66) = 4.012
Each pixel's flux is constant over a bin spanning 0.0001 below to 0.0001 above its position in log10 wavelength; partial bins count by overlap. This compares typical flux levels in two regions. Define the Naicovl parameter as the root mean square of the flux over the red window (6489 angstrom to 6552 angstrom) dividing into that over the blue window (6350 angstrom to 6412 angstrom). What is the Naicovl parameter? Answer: 0.99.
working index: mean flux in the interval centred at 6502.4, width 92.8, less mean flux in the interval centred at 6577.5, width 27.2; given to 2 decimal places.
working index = 0.17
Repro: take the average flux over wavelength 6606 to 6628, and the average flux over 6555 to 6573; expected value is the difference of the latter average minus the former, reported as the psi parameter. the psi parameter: -0.37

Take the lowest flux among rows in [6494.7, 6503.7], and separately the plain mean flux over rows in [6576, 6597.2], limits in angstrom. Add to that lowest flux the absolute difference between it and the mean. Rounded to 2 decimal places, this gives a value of 4.05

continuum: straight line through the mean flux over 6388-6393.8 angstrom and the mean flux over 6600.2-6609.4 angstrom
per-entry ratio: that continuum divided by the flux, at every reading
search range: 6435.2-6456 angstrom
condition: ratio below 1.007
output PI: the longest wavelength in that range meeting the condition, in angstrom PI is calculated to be 6454.47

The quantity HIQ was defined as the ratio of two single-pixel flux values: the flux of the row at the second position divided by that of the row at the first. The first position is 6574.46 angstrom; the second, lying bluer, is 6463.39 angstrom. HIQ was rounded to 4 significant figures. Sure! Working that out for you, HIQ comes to 1.058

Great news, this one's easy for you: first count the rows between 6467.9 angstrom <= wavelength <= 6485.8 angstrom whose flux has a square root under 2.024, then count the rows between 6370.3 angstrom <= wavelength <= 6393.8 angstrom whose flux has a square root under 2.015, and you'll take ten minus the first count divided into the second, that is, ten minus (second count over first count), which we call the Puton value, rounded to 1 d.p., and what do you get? 8.0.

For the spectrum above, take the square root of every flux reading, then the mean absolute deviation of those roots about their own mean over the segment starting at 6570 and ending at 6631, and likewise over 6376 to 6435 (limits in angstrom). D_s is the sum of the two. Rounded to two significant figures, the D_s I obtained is 0.024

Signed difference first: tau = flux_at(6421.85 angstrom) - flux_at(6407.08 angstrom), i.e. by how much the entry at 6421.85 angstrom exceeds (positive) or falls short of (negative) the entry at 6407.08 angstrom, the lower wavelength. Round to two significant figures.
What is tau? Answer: -0.051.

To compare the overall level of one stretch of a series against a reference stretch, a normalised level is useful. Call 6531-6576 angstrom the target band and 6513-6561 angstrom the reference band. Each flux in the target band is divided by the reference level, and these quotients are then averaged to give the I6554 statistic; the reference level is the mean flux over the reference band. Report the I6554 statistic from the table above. 0.98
